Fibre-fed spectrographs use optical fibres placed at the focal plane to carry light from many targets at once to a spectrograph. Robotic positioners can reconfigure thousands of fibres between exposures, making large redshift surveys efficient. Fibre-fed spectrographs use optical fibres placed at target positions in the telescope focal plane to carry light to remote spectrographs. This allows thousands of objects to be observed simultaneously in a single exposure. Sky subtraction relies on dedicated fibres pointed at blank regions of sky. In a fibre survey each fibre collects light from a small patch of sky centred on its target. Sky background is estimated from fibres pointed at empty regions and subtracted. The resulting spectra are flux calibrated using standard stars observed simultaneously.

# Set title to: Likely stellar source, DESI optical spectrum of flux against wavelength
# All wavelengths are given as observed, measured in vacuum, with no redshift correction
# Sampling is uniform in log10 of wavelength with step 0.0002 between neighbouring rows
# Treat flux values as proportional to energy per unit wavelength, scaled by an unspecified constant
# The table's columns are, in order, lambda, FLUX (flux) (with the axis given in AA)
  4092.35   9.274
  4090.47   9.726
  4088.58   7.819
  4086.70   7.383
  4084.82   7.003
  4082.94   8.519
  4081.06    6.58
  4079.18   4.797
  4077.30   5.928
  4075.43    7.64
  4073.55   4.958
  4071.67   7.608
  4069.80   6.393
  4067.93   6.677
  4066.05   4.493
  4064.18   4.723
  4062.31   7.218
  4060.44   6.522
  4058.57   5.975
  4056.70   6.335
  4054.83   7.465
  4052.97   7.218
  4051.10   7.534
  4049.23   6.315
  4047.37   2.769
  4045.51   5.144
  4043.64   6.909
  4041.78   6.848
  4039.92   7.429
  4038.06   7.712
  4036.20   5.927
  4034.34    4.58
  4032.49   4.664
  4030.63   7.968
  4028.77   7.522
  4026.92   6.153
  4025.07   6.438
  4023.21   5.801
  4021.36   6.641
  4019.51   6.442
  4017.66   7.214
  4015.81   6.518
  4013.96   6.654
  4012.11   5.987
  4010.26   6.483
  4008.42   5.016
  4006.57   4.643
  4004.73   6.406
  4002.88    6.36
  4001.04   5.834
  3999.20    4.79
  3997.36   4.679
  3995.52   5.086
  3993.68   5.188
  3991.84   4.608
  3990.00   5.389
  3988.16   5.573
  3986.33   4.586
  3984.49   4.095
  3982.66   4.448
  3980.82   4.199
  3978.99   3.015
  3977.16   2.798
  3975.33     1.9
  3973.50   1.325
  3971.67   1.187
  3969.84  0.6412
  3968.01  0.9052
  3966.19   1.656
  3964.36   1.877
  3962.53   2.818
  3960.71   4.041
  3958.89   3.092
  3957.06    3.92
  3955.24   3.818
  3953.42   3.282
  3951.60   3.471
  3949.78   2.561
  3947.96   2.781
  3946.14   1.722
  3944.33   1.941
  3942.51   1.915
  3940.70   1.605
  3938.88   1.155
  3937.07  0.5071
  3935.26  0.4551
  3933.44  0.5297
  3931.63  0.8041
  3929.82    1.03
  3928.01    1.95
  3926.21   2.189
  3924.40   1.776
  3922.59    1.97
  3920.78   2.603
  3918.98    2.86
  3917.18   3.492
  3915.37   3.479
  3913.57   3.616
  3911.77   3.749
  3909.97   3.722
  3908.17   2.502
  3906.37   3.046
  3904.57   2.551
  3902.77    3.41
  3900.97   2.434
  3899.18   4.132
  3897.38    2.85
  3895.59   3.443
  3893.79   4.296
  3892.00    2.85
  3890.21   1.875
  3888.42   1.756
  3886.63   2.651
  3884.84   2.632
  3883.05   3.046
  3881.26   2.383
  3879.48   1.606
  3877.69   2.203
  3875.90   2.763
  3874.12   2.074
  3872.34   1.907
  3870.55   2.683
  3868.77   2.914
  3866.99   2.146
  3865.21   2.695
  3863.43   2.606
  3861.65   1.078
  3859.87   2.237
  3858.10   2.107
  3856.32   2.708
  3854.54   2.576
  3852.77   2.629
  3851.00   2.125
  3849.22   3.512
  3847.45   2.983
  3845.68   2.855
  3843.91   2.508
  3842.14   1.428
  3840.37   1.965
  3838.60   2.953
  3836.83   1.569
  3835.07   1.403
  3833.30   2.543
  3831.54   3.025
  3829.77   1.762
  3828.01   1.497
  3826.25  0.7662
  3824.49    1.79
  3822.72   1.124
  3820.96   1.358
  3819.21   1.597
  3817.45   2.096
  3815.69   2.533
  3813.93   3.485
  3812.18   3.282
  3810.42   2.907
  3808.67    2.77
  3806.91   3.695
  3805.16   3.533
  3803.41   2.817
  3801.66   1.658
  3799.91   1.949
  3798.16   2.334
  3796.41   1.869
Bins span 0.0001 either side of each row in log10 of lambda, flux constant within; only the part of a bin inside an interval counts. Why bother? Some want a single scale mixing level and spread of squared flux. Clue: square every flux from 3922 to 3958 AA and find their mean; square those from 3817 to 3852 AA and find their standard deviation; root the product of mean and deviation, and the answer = 4.0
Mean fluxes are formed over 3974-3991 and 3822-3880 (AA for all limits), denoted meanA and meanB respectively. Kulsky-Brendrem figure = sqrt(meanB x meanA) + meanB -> 5.2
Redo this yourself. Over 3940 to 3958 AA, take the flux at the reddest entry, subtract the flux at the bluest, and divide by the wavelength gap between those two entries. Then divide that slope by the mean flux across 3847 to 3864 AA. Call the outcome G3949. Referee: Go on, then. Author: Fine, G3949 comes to 0.06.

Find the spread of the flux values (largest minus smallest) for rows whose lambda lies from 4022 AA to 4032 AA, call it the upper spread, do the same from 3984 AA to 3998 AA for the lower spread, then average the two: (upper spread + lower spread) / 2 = 1.8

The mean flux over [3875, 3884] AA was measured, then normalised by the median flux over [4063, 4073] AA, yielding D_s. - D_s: 0.38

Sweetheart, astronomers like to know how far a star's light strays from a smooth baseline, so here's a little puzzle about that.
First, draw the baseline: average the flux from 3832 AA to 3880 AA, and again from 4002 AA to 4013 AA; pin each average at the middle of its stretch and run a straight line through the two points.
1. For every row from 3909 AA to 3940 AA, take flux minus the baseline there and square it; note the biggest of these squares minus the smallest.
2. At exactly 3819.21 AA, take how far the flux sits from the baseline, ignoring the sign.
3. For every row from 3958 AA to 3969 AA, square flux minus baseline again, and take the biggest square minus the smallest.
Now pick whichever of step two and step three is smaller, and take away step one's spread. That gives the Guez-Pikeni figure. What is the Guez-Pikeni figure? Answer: -14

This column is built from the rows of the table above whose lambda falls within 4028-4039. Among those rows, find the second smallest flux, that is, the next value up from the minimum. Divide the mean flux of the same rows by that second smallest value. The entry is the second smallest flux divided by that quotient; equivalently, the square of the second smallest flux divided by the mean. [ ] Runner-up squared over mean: 3.4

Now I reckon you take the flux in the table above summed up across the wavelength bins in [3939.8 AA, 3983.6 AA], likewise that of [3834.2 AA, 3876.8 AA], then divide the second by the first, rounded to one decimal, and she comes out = 0.9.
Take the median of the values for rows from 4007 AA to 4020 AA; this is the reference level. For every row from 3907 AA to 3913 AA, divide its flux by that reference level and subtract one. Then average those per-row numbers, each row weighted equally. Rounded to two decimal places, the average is -0.49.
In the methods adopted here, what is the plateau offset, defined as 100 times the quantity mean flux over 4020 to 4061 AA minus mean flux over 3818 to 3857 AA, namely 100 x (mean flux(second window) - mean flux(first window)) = 424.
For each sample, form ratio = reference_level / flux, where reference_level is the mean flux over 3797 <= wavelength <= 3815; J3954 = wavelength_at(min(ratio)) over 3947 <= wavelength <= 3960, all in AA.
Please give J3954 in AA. 3957.06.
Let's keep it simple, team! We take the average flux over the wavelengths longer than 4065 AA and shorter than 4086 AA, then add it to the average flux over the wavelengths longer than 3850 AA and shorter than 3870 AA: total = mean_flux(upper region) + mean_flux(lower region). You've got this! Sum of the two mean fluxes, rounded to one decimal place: 8.8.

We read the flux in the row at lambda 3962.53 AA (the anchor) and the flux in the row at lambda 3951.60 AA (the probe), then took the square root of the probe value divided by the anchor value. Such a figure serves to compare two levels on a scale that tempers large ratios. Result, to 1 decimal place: 1.1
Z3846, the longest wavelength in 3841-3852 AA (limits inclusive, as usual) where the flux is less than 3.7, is 3851.00 AA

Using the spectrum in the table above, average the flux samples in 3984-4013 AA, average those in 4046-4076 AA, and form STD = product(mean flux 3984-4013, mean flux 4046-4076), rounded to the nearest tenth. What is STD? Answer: 33.0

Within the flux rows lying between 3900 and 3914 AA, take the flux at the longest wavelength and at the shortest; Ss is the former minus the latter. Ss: 1.2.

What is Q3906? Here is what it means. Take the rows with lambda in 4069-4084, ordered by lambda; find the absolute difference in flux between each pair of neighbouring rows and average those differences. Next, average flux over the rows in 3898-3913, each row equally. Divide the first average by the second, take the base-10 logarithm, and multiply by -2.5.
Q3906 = 0.58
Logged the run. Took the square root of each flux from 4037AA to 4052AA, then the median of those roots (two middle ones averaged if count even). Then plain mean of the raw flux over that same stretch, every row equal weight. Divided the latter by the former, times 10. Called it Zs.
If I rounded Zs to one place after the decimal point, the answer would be 24.1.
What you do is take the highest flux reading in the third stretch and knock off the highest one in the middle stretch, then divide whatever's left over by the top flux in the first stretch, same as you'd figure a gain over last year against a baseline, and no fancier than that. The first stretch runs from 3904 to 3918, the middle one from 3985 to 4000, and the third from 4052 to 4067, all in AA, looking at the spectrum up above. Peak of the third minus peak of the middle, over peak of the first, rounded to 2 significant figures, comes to 0.50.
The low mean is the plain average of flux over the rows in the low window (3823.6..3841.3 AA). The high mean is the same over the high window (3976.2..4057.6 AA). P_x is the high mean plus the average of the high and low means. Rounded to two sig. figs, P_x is 9.6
